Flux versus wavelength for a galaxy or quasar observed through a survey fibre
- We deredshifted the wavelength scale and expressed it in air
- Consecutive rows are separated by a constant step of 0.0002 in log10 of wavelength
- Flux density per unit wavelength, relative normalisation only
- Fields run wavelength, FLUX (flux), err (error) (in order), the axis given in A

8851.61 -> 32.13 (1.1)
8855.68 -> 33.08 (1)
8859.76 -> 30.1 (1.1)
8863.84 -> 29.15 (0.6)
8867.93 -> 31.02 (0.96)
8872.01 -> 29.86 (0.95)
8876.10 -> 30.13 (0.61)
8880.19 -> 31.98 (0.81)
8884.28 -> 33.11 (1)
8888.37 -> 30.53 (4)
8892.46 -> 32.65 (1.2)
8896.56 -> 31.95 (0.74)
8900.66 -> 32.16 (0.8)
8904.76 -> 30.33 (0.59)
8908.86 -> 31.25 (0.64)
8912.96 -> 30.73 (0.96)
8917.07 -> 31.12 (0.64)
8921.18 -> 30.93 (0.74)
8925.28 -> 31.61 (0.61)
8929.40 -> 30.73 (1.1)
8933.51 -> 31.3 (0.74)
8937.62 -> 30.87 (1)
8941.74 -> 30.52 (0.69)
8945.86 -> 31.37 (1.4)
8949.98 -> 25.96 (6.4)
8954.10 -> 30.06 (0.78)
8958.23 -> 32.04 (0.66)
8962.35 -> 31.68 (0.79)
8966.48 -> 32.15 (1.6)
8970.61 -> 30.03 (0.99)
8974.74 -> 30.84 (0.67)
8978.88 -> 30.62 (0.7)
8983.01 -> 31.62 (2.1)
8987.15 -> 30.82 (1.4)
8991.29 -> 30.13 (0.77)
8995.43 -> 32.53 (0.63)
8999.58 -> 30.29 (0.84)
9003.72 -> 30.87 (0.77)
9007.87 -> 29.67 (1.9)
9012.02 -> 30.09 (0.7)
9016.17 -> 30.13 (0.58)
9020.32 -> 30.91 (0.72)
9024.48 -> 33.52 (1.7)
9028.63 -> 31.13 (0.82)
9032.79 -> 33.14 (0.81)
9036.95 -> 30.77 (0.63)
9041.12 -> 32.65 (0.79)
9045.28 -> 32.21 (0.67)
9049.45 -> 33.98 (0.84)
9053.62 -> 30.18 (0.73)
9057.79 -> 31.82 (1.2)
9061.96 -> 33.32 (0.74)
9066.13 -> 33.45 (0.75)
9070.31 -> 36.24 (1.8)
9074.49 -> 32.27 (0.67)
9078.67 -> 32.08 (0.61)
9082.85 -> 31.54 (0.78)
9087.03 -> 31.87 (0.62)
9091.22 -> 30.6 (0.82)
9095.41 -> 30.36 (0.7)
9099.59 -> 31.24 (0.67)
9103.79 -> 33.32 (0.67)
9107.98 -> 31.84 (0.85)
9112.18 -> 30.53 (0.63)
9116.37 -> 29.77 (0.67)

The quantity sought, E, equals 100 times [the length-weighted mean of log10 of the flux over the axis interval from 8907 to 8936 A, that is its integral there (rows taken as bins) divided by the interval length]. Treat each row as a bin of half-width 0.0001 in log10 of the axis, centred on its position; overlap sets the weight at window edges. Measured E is 149.3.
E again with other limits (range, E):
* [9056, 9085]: 151.8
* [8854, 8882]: 148.7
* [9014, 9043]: 150.1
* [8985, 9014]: 148.6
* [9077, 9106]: 149.9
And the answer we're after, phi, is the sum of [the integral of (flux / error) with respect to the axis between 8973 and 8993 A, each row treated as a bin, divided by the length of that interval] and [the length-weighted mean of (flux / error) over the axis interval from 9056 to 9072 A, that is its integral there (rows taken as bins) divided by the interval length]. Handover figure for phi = 67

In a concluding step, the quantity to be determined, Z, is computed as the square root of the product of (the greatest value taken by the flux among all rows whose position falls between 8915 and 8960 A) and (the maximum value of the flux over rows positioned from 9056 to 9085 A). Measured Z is 34.1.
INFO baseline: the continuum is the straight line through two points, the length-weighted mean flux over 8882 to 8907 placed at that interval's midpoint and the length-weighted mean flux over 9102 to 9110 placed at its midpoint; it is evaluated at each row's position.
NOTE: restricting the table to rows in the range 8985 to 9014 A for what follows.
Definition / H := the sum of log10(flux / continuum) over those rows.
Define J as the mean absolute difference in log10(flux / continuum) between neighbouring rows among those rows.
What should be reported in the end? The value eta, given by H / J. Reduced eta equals -9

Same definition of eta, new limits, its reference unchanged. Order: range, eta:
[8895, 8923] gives -7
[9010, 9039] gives -4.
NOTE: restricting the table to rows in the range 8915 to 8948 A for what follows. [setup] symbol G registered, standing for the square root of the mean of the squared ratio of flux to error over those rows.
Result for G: 40.0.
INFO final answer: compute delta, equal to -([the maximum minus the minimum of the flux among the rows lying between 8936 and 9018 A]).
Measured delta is -6.57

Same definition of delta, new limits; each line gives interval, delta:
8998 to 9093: -6.57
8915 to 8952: -5.65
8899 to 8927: -1.83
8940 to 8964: -6.08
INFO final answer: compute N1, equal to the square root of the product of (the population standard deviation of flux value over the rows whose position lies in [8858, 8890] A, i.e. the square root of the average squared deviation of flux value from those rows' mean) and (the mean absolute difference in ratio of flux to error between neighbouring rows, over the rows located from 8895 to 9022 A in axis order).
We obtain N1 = 4.1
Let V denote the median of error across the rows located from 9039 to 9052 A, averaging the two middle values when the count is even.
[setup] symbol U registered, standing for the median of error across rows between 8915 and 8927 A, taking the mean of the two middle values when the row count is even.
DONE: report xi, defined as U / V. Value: 0.8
